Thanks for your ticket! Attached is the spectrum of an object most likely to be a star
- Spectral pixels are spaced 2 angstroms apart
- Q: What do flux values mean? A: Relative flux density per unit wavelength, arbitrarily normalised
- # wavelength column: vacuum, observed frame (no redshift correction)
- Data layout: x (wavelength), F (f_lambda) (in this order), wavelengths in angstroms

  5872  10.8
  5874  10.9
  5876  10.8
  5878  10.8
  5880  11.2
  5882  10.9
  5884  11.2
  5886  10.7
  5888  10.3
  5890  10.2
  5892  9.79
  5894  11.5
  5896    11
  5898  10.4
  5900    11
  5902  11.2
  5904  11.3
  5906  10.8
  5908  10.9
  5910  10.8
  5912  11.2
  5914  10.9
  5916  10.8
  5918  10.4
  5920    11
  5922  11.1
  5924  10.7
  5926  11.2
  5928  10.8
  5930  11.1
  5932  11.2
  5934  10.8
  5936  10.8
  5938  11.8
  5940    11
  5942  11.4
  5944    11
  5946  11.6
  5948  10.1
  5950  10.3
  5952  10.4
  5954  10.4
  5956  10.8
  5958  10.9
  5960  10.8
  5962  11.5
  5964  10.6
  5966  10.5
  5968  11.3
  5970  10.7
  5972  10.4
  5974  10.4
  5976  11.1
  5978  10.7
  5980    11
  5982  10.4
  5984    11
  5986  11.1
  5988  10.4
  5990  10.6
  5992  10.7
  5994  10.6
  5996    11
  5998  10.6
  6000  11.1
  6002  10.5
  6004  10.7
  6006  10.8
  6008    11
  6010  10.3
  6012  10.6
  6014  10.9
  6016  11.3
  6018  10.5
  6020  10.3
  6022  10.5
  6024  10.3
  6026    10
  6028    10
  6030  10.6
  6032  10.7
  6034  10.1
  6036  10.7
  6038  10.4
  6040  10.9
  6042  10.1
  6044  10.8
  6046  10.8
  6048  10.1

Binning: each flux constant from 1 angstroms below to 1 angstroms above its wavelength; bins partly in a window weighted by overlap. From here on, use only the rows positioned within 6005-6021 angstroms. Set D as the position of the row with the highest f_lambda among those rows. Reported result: 6016 angstroms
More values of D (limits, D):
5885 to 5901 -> 5894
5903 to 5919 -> 5904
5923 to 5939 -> 5938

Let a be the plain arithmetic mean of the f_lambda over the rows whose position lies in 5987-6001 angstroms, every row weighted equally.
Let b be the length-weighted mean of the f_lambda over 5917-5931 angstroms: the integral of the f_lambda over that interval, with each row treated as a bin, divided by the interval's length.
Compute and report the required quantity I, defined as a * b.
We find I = 117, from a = 10.7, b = 10.9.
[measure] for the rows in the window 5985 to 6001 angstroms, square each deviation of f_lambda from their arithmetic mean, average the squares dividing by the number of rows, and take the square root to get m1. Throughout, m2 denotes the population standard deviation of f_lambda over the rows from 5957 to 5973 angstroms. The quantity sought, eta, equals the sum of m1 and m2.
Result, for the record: 0.6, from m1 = 0.25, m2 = 0.36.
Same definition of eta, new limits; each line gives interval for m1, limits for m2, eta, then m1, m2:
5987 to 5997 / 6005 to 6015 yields 0.4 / 0.20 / 0.25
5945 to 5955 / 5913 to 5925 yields 0.8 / 0.53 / 0.23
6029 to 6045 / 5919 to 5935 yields 0.5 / 0.29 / 0.18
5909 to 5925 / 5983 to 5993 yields 0.5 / 0.23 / 0.26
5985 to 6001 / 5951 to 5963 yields 0.6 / 0.25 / 0.37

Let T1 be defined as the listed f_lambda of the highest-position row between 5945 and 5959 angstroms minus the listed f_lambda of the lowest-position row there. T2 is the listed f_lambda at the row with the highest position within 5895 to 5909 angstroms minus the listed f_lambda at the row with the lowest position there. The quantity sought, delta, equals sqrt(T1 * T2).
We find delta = 0.26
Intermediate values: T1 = -0.70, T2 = -0.10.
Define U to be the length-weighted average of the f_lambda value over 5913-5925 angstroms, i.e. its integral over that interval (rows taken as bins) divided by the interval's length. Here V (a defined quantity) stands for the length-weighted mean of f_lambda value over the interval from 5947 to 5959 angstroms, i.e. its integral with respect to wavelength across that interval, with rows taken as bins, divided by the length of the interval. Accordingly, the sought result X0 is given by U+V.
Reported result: 21.3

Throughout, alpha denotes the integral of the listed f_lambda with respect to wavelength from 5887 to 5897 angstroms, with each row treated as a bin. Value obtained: 106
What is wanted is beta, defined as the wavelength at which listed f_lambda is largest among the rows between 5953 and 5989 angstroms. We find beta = 5962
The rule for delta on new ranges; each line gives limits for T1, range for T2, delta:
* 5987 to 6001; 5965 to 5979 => 0.37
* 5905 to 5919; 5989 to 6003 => 0.20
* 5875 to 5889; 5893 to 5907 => 0.59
